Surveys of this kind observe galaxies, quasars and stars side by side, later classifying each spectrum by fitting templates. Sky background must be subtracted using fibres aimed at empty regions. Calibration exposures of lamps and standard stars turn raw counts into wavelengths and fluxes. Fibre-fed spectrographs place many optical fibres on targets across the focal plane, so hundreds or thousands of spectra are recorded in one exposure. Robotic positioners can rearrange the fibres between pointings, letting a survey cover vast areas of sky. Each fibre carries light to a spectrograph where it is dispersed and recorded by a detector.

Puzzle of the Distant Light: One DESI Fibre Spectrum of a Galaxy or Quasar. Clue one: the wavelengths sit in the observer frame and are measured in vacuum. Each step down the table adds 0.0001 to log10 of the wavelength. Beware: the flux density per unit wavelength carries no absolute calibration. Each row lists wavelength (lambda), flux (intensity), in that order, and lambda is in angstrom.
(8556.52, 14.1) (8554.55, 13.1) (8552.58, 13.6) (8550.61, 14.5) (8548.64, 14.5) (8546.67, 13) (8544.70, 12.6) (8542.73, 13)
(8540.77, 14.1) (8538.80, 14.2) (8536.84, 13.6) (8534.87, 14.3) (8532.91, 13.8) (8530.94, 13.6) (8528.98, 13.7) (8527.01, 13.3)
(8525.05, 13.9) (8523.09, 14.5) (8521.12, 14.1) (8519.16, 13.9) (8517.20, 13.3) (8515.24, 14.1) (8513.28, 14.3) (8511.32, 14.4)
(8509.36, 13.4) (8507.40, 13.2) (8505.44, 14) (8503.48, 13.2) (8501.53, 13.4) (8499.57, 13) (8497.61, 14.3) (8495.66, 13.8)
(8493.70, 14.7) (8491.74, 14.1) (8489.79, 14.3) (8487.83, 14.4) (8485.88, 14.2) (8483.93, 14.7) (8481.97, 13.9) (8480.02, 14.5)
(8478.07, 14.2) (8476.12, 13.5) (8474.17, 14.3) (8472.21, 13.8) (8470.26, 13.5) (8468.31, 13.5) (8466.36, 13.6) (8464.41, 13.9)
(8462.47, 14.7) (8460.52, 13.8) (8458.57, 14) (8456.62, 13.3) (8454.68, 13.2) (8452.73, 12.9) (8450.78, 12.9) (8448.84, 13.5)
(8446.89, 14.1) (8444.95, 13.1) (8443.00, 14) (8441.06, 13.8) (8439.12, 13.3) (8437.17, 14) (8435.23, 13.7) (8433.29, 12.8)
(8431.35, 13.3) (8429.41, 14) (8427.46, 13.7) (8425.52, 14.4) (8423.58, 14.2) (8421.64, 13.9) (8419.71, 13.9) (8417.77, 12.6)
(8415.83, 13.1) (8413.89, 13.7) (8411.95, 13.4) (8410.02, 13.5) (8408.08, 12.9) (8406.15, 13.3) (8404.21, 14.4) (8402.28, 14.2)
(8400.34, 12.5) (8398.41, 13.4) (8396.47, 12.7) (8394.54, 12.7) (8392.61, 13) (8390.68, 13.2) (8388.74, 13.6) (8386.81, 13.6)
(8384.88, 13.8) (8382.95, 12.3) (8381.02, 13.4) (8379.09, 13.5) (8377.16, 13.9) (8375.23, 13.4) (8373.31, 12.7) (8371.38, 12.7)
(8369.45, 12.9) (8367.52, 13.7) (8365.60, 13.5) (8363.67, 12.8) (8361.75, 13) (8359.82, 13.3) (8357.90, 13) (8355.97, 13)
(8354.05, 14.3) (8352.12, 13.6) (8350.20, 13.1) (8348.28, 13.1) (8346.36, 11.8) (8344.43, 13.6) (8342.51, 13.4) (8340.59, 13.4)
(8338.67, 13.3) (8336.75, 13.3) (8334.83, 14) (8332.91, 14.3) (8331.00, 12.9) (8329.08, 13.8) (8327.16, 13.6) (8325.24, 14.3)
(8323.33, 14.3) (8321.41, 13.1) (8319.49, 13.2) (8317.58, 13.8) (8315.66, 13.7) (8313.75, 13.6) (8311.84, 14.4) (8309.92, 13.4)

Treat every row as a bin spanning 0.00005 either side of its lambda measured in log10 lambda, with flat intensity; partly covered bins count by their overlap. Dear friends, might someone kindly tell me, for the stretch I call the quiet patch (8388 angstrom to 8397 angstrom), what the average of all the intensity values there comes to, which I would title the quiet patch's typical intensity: 13.0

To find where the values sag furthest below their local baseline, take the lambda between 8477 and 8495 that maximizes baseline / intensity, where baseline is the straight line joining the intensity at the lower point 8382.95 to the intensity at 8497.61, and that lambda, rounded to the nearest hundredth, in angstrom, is 8481.97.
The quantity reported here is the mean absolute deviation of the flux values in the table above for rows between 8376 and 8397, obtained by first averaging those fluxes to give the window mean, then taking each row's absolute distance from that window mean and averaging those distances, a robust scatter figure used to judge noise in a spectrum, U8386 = 0.42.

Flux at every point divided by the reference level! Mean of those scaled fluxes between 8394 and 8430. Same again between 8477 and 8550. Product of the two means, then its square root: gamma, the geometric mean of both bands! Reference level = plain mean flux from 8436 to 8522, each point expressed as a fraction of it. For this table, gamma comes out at 0.99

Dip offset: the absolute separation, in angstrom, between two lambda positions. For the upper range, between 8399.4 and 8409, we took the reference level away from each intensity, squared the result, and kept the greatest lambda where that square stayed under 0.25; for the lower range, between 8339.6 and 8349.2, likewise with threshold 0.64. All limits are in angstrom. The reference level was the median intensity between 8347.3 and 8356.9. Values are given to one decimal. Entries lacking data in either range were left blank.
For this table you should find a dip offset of 59.8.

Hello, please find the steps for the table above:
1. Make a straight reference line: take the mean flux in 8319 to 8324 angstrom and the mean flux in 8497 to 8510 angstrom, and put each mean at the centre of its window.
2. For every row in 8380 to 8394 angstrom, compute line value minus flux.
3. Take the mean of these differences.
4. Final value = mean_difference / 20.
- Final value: 0.01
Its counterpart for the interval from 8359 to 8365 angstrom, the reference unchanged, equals 0.02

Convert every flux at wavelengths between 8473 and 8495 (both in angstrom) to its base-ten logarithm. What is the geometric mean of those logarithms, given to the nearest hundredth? 1.15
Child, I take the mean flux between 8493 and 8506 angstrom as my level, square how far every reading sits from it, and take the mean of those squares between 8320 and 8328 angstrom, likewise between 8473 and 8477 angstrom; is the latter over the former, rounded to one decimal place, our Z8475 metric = 0.7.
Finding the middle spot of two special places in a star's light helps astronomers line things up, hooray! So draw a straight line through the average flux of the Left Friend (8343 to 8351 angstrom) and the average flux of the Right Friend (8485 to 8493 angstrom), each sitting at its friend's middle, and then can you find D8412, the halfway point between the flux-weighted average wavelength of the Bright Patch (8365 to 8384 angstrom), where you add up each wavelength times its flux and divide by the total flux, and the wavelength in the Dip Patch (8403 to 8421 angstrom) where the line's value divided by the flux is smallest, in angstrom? 8389.2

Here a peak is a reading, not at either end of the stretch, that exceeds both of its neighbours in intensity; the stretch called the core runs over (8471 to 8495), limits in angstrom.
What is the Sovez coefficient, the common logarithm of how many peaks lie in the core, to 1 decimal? 0.6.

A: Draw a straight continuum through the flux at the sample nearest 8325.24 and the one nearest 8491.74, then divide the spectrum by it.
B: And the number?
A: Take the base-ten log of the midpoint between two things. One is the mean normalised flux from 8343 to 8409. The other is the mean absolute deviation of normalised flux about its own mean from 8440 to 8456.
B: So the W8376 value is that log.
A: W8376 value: -0.320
